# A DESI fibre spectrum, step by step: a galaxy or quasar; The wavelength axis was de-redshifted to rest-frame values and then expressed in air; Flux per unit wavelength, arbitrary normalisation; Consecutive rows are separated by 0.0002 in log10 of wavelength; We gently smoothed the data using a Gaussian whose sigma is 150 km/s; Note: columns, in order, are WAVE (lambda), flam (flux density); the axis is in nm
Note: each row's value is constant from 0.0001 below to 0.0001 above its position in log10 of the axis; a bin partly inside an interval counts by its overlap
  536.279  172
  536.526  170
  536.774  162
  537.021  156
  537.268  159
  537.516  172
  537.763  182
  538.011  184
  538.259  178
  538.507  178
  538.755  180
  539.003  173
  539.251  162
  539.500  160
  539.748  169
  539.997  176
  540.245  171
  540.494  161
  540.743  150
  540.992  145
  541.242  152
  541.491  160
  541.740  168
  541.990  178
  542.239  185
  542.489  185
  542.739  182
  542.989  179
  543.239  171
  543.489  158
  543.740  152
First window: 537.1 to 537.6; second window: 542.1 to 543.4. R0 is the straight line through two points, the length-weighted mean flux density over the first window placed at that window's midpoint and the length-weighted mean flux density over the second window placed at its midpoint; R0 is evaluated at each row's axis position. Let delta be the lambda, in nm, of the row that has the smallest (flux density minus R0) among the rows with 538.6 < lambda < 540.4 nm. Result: 539.500 nm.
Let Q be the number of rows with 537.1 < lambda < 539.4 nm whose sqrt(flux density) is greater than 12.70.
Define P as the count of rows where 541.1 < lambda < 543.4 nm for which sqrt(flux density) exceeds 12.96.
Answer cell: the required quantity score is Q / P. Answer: 1.14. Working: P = 7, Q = 8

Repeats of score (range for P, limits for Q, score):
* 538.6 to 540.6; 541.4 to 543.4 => 1.40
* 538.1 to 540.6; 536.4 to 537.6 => 0.43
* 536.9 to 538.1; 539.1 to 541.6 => 1.33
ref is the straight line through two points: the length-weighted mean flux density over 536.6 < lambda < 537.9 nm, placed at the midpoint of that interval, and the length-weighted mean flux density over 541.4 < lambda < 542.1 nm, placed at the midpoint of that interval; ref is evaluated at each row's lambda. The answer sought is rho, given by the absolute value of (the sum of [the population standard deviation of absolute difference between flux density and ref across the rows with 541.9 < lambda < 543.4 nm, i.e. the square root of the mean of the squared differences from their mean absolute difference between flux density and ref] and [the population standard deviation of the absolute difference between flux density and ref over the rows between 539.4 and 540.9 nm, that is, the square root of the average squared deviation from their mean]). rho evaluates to 10.4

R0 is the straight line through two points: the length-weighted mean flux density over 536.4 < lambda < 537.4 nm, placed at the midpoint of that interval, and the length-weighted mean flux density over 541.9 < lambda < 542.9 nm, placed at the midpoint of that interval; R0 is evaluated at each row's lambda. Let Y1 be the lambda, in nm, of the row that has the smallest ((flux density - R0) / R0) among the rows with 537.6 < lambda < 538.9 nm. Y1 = 538.507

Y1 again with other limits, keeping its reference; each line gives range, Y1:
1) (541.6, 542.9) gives 541.740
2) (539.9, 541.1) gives 540.992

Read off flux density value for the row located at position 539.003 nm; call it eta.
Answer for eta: 173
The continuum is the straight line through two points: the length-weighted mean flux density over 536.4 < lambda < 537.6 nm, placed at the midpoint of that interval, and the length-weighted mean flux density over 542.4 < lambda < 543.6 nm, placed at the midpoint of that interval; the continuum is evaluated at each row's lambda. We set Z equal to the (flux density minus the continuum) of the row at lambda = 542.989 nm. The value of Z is 4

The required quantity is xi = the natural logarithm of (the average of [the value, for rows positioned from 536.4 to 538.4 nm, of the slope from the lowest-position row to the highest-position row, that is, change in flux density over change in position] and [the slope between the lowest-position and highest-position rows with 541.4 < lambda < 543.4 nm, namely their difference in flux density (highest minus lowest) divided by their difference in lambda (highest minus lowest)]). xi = 1.7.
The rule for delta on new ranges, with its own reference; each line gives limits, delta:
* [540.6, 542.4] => 540.992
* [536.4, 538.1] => 537.021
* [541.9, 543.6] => 543.489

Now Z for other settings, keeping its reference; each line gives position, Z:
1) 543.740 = -24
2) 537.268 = -5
